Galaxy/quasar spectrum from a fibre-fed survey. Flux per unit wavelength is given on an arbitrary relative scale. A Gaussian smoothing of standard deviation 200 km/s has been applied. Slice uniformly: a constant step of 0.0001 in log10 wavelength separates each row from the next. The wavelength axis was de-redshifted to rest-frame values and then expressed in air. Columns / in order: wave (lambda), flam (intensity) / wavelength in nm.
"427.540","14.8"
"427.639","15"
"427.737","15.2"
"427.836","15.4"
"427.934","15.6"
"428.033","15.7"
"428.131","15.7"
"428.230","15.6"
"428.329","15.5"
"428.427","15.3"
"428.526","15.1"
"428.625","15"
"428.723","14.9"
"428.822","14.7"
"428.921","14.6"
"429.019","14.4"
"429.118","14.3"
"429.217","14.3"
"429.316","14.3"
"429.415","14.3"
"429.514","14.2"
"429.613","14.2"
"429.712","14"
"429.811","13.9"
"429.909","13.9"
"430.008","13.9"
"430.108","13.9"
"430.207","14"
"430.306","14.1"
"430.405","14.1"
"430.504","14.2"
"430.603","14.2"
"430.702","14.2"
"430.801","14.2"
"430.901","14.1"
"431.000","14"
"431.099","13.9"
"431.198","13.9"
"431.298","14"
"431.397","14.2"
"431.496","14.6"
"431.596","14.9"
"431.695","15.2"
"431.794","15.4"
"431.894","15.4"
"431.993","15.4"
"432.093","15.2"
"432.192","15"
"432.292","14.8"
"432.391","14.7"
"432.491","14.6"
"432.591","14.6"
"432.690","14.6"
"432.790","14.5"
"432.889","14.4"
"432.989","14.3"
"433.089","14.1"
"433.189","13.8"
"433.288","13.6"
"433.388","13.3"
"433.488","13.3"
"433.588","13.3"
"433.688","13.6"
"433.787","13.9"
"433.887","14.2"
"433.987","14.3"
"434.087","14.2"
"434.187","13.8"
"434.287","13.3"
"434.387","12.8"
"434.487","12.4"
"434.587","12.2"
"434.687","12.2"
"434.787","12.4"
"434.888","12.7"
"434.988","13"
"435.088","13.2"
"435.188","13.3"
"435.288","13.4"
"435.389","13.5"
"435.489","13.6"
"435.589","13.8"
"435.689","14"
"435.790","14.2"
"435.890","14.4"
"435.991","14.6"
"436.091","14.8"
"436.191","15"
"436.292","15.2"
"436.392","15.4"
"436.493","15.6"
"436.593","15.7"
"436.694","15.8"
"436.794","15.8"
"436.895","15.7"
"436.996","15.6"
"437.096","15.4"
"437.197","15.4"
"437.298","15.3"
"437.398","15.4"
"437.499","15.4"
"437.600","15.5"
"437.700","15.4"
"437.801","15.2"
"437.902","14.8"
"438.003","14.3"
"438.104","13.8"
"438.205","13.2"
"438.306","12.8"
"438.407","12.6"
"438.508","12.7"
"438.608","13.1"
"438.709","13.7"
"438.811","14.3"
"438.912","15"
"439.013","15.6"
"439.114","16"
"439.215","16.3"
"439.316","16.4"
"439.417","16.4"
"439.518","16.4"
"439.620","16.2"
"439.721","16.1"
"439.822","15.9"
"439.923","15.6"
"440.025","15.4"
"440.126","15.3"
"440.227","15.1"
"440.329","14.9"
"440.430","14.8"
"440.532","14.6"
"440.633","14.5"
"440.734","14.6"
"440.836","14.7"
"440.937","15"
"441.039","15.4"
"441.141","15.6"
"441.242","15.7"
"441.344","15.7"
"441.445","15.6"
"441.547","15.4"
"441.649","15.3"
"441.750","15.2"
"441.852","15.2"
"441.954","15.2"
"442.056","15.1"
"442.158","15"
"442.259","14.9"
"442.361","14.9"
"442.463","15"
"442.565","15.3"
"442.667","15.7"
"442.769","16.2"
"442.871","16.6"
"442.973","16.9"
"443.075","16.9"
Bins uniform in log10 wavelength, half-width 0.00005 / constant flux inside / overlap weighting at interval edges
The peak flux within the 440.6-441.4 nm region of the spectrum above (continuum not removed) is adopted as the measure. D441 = 15.7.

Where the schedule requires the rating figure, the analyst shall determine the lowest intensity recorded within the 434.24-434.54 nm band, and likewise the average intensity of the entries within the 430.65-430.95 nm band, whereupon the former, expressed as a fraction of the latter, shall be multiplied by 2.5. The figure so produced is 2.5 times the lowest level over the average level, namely 2.2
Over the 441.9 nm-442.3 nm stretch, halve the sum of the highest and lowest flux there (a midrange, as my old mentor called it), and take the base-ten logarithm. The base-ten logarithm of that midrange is 1.18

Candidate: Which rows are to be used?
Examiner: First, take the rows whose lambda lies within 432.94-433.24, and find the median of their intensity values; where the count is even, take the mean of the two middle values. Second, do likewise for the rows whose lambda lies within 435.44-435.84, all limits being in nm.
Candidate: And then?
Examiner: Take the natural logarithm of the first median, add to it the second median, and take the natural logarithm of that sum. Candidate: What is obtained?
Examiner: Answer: 2.81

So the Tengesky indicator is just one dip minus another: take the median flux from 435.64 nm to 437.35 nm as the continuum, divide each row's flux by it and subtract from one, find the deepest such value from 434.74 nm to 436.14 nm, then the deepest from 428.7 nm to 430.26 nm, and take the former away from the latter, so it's -0.10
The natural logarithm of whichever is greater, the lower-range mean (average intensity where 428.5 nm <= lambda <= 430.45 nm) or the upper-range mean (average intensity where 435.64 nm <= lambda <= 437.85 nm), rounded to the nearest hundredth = 2.72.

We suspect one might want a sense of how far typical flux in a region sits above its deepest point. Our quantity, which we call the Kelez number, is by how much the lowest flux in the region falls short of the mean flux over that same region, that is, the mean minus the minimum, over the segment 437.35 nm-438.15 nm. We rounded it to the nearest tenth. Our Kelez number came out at 1.2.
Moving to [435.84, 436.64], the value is 0.7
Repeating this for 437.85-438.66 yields 0.8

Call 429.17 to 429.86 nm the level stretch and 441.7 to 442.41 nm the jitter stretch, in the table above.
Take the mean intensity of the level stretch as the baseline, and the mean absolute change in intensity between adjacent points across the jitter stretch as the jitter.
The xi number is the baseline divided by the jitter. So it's 283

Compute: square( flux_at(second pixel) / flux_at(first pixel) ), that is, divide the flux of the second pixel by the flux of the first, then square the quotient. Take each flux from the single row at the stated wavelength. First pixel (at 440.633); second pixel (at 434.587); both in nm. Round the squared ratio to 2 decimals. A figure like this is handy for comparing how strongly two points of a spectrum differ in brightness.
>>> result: 0.71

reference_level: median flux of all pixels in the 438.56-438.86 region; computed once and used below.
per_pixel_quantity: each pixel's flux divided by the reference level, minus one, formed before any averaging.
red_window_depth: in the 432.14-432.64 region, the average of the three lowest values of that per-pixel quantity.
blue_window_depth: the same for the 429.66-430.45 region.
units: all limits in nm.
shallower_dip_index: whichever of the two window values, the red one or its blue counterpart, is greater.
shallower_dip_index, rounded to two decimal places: 0.07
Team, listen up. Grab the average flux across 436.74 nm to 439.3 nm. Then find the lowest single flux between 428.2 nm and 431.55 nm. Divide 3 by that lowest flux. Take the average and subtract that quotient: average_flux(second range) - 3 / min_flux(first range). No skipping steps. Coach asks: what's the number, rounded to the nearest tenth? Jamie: 14.5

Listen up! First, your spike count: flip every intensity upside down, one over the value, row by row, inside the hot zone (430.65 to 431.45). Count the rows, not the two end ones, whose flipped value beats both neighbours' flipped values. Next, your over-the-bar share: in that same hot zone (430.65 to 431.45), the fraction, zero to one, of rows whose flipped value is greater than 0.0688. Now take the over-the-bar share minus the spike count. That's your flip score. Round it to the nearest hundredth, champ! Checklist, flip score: 1.00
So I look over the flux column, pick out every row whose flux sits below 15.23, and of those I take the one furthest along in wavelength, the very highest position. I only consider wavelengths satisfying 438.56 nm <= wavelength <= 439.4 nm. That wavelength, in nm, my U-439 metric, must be 438.912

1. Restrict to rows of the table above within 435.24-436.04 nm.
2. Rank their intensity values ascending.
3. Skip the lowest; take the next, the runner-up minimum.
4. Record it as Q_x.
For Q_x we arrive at 13.5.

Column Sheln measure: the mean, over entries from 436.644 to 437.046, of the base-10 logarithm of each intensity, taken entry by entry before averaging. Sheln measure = 1.20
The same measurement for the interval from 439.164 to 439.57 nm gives 1.21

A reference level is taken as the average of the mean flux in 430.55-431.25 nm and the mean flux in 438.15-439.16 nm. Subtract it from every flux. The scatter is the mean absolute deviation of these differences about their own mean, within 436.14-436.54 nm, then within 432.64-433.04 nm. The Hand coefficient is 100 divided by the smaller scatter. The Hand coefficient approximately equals 1000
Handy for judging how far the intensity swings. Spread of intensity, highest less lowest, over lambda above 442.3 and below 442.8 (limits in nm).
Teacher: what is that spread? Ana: 1.3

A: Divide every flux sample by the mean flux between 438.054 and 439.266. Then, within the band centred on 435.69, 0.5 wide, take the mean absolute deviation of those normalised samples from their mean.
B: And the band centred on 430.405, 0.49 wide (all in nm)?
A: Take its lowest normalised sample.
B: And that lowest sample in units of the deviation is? 58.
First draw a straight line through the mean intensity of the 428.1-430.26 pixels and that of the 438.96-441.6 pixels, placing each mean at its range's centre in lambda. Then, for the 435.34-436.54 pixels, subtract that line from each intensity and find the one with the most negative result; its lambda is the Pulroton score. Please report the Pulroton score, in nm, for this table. 435.389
